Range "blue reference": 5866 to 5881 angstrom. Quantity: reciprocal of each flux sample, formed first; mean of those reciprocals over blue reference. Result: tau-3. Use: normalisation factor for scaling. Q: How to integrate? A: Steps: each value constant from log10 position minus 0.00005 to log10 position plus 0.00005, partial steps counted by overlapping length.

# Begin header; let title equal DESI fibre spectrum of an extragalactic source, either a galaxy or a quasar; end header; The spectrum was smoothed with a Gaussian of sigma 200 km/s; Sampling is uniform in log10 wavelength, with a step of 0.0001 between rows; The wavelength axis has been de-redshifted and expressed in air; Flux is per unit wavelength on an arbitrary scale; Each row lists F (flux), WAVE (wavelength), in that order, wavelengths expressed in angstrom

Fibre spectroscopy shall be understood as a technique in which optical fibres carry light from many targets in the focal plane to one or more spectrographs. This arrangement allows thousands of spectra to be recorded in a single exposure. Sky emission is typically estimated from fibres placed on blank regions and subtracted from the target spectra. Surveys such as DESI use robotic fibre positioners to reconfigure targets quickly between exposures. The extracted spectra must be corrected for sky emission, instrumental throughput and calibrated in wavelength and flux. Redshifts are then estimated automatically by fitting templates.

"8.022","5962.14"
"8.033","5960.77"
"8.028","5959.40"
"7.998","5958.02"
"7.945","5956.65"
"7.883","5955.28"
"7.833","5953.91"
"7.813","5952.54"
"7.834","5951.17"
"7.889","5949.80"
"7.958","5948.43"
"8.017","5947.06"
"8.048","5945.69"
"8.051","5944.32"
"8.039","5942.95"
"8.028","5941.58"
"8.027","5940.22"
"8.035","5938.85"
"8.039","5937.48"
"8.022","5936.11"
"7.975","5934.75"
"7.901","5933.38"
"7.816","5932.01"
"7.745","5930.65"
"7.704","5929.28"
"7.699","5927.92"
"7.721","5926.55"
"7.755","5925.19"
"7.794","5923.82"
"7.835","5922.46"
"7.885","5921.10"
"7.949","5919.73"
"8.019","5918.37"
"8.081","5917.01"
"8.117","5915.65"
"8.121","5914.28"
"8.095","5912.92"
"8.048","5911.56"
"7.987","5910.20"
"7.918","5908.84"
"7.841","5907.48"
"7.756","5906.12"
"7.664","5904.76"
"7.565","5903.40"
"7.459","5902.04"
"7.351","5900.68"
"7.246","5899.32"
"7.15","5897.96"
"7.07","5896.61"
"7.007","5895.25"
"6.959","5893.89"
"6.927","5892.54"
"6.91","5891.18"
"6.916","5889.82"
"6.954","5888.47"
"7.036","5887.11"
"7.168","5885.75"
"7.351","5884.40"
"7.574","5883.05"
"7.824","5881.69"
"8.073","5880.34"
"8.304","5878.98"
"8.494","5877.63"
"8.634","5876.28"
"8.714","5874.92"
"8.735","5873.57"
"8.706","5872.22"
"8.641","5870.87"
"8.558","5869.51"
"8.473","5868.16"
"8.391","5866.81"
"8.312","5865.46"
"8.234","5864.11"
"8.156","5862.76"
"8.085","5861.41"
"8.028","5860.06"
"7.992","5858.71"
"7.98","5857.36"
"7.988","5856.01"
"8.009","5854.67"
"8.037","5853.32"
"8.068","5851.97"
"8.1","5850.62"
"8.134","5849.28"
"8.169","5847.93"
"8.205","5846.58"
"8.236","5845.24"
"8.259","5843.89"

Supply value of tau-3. 0.117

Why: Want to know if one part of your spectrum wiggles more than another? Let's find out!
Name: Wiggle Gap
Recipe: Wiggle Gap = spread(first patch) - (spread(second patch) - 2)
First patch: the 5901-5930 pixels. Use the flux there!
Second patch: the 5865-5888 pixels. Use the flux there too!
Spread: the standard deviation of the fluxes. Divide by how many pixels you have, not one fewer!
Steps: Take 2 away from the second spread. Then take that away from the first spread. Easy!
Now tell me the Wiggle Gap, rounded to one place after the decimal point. 1.6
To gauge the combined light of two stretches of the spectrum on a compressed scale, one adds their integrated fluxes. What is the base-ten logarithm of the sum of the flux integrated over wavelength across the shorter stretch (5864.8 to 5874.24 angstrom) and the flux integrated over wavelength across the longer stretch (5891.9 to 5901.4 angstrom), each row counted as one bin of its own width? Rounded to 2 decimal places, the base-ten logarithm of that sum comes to 2.17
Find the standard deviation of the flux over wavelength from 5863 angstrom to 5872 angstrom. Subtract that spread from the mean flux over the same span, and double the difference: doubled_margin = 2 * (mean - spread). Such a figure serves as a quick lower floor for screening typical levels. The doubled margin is 16.6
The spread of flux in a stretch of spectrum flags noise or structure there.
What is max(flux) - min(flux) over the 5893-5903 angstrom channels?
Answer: 0.50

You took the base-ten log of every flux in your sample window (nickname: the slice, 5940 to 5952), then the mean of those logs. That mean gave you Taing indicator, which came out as 0.902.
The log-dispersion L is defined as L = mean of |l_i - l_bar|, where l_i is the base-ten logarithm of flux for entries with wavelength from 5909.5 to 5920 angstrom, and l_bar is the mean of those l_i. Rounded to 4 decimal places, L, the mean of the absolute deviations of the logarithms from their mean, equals 0.0028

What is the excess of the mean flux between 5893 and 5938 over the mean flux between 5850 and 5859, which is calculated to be -0.29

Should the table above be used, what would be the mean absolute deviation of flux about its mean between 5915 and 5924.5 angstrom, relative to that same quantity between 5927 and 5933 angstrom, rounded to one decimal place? 2.6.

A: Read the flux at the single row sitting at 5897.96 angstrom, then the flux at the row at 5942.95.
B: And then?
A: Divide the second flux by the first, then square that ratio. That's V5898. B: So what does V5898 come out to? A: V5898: 1.3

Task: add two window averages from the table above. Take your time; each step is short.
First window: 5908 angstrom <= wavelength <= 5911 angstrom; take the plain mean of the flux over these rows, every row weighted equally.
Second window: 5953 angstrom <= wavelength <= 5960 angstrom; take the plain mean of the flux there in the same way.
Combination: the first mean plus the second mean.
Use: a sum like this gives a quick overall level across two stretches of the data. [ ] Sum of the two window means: 15.9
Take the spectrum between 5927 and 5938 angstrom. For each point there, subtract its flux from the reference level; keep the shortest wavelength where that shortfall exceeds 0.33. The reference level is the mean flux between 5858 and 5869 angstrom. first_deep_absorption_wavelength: 5927.92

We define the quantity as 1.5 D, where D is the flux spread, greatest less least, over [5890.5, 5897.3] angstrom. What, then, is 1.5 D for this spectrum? 0.24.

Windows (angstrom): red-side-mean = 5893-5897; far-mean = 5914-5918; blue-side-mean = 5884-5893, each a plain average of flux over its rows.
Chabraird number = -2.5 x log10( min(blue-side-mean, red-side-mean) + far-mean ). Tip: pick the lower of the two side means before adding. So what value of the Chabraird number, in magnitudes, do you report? -2.95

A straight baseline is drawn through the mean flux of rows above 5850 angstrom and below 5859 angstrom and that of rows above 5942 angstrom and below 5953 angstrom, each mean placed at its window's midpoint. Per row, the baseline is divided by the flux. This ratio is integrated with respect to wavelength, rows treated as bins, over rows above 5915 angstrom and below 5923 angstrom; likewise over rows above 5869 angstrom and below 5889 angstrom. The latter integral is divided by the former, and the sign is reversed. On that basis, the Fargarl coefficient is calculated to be -2.5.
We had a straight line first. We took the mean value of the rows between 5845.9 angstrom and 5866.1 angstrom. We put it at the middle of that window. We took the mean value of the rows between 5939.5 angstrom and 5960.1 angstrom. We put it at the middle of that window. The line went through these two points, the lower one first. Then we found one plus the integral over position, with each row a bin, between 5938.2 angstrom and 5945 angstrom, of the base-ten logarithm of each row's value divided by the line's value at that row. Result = 1.02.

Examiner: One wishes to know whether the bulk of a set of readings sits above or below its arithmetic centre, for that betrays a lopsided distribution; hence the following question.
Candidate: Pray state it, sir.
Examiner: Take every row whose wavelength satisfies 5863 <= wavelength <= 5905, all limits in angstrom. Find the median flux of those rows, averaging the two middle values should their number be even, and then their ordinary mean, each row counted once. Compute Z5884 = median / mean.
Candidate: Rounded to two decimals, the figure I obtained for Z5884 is 0.98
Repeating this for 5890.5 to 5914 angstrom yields 1.00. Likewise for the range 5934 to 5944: 1.00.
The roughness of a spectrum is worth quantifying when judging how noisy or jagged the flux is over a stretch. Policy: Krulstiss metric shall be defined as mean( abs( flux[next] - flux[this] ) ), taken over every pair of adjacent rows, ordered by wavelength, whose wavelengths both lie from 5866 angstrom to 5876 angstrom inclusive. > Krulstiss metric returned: 0.06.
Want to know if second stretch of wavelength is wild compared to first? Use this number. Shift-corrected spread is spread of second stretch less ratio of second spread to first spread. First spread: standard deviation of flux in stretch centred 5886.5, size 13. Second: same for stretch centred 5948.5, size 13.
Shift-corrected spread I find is -0.14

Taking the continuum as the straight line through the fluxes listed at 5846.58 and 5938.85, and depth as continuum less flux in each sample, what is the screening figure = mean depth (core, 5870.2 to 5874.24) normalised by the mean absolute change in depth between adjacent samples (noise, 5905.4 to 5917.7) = -10.3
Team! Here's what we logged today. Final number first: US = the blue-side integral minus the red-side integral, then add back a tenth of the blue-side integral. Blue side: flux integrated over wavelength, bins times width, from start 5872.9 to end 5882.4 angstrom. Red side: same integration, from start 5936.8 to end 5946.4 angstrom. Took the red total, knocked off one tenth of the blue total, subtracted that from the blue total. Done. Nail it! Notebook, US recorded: 10.5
